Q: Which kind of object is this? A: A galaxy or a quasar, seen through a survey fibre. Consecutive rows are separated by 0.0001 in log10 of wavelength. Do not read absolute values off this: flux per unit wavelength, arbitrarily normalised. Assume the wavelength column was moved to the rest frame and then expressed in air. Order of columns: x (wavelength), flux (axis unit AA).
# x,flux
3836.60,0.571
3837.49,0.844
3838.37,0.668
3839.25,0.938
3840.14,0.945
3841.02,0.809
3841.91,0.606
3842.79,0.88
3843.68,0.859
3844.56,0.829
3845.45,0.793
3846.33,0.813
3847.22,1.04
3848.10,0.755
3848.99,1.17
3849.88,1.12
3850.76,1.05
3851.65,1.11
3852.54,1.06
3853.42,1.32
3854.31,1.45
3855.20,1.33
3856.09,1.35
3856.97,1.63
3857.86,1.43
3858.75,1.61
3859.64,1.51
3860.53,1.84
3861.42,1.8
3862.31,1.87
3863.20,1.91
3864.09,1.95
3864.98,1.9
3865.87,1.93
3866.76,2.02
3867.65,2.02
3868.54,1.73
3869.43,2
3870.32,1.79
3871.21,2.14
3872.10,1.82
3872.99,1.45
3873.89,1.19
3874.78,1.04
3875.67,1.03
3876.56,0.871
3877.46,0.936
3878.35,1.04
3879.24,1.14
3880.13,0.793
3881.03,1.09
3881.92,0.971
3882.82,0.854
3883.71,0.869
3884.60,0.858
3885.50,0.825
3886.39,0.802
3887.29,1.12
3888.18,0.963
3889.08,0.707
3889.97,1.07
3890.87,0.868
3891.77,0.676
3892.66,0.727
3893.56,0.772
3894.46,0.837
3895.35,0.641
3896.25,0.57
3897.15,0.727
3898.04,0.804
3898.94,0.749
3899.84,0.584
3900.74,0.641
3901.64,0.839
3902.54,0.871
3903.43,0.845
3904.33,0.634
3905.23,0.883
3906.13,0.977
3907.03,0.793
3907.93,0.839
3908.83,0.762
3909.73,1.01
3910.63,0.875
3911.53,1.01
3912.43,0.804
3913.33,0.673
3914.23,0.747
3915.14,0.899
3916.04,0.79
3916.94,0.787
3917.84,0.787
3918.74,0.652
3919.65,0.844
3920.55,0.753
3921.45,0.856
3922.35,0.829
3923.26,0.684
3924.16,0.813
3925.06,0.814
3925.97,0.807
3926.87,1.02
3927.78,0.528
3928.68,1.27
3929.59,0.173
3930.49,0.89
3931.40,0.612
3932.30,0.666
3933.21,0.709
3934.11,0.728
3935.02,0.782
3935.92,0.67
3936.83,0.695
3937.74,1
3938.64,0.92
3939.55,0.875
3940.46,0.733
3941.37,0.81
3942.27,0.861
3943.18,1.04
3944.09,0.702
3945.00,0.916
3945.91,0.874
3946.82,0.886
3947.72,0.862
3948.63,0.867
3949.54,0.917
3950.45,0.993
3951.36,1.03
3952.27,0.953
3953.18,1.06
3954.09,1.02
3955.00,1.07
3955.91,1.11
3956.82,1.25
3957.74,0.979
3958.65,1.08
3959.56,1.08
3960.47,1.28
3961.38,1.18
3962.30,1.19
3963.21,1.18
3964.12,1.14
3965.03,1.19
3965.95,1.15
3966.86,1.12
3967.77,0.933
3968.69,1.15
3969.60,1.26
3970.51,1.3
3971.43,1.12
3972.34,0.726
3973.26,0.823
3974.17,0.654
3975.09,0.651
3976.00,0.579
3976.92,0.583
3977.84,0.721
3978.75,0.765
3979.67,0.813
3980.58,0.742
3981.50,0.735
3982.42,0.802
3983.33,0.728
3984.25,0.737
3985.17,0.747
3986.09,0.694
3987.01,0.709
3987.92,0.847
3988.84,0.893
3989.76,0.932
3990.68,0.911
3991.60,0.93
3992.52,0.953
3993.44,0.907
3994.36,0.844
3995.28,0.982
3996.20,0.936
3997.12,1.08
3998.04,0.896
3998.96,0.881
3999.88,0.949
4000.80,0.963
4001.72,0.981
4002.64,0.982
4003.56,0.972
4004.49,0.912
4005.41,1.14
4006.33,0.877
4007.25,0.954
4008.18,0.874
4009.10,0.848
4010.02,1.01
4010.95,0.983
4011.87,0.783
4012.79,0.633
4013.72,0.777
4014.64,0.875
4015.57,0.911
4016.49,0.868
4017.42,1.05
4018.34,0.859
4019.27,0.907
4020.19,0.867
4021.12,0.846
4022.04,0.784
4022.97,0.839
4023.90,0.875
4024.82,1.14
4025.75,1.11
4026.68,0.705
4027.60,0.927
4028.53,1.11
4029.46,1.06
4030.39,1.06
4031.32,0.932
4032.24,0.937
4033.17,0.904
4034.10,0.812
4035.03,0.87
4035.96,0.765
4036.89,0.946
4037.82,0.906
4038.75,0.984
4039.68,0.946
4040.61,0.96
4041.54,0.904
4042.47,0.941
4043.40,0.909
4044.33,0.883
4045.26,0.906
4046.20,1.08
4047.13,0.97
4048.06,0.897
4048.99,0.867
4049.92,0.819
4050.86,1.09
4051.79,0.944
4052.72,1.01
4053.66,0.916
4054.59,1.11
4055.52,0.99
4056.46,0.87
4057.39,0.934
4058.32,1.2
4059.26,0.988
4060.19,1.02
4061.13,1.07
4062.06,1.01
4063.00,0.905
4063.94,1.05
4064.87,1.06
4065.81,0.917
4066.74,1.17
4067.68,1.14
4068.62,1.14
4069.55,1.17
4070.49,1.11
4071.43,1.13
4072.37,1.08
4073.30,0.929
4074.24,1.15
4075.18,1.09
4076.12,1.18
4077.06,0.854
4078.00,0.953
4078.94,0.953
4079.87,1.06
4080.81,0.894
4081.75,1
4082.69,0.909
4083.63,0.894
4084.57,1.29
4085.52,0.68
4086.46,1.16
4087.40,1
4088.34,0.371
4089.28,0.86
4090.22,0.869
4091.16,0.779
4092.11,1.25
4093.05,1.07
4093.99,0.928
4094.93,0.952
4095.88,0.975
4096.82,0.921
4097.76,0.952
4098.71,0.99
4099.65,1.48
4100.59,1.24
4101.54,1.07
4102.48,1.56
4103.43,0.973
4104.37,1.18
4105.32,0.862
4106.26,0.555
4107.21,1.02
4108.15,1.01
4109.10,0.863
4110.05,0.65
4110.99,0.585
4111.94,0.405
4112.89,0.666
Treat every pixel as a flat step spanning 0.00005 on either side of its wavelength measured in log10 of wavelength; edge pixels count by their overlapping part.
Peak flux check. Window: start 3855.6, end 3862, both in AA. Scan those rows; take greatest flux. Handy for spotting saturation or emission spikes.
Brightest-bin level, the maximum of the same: 1.84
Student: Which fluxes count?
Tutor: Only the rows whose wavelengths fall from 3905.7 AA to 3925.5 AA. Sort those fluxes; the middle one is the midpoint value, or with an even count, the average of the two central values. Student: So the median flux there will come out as 0.81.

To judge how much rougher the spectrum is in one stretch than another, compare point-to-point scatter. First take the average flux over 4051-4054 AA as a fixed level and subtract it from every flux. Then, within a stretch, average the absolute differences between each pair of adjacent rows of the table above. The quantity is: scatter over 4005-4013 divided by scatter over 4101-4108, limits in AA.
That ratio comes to 0.3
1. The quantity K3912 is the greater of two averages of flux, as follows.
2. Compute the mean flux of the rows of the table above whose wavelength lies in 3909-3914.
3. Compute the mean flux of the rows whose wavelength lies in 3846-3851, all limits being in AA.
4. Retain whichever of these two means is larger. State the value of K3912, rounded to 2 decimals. 0.99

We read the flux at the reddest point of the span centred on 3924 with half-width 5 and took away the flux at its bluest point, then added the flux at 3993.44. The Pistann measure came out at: 1.3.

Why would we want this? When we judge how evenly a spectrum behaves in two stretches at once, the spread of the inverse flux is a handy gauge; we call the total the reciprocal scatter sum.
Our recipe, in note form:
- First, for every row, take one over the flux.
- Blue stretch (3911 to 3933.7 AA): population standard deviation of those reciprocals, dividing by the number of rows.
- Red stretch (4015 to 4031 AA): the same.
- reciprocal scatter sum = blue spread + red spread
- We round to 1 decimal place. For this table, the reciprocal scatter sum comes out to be 1.1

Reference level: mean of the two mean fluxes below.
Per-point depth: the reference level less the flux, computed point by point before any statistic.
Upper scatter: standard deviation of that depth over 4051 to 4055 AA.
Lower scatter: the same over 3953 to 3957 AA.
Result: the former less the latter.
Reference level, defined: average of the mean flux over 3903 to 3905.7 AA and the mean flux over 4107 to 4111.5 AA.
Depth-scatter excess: 0.00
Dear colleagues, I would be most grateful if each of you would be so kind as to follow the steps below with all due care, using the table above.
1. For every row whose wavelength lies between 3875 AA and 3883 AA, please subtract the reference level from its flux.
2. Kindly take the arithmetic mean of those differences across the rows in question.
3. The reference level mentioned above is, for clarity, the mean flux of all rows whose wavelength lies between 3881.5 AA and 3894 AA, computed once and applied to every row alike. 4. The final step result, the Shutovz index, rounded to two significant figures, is 0.11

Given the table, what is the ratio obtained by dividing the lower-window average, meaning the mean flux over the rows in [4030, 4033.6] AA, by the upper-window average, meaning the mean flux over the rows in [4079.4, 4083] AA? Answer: 0.99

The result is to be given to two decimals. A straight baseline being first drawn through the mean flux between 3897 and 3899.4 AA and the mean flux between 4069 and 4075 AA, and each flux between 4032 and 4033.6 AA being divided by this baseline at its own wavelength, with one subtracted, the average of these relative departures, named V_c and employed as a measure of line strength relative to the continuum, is -0.10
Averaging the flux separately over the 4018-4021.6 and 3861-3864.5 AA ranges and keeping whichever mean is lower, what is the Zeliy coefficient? 0.87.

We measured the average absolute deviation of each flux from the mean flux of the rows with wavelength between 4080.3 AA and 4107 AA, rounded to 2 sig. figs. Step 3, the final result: 0.17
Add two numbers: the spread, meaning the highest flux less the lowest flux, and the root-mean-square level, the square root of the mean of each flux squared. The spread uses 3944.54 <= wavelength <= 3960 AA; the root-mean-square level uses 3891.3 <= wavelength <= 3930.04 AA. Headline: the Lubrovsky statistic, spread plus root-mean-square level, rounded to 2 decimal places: 1.19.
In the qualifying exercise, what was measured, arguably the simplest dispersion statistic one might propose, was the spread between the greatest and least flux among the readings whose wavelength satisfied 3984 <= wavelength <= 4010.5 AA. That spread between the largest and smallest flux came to 0.45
